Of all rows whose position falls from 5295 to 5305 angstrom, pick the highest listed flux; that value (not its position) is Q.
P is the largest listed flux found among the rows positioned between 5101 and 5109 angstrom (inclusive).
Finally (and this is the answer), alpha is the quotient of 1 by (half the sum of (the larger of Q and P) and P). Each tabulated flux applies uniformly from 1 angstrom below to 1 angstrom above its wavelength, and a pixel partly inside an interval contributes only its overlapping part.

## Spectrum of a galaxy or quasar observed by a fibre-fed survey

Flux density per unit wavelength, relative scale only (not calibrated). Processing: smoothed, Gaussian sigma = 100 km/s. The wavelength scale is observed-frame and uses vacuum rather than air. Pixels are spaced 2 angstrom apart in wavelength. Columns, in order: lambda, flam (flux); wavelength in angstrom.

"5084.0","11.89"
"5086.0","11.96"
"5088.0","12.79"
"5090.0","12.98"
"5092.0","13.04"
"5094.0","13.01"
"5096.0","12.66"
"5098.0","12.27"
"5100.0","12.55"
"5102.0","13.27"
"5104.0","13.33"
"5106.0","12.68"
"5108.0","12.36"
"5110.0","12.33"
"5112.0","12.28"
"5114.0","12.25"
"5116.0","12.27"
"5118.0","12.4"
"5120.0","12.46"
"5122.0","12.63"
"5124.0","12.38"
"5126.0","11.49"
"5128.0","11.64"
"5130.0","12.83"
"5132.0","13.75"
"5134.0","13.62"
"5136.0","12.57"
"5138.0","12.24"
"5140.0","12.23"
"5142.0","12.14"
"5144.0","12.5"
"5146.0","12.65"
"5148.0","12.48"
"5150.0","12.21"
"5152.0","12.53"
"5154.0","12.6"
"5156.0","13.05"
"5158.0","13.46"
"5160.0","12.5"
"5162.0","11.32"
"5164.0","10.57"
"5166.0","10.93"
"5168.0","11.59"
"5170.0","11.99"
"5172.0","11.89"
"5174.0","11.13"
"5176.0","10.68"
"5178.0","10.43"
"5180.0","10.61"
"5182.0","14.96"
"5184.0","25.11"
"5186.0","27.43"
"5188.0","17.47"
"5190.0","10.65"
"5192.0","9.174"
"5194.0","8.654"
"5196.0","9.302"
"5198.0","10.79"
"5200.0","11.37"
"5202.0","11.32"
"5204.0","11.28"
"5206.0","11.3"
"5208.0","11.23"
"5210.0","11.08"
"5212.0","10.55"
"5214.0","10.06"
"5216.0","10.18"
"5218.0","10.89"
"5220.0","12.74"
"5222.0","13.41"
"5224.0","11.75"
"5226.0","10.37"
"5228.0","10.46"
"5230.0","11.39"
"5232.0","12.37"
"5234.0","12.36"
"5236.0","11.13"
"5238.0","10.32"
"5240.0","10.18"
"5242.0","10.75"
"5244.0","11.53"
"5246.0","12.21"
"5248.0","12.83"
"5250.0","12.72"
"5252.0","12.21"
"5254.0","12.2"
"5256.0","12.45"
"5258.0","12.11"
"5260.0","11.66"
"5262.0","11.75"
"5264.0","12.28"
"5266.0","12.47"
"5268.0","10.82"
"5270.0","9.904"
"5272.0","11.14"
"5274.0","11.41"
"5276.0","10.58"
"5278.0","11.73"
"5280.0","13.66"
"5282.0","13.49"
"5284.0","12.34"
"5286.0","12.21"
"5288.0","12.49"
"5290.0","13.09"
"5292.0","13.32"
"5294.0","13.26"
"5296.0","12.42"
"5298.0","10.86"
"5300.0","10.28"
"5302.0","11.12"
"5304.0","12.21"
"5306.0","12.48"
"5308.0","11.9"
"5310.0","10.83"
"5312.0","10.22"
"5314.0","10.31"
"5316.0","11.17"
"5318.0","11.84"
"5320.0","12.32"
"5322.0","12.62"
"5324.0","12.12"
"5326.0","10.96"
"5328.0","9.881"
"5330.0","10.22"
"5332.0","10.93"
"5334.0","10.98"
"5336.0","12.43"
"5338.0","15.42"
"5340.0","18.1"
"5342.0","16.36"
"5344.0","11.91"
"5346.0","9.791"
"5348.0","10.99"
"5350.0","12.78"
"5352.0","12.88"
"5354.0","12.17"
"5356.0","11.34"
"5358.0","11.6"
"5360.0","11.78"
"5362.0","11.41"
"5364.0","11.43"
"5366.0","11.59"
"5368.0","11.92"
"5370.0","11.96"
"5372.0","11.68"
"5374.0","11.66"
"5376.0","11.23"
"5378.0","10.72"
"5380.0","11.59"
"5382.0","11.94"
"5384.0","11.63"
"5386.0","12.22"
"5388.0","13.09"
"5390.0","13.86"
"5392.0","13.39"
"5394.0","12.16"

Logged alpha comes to 0.0750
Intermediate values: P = 13.33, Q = 12.42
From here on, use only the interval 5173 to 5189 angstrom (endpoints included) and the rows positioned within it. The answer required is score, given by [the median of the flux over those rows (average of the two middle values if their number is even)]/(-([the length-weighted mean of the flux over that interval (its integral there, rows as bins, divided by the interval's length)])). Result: -0.82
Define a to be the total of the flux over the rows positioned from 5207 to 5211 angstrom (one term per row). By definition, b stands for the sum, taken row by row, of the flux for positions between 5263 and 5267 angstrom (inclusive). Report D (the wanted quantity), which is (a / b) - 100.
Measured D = -99.1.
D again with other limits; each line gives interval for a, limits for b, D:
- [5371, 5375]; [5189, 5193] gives -98.8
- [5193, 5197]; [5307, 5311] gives -99.2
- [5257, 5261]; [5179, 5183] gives -99.1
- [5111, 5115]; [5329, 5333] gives -98.8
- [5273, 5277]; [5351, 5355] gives -99.1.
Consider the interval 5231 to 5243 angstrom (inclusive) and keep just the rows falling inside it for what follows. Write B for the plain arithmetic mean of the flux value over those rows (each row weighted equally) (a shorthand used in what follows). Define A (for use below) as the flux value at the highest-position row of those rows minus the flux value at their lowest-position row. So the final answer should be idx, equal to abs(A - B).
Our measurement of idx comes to 12.8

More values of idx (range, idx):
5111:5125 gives 12.3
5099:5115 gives 12.9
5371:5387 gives 11.0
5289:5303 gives 14.0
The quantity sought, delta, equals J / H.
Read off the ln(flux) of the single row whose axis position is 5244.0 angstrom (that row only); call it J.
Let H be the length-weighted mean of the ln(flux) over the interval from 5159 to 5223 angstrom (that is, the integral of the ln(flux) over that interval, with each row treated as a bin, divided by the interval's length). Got 0.99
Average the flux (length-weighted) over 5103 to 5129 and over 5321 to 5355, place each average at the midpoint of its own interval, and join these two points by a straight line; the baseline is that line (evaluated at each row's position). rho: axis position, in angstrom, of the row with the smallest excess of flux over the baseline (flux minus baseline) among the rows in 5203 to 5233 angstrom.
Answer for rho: 5214.0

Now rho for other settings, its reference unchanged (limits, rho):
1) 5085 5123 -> 5086.0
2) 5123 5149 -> 5126.0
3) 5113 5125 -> 5114.0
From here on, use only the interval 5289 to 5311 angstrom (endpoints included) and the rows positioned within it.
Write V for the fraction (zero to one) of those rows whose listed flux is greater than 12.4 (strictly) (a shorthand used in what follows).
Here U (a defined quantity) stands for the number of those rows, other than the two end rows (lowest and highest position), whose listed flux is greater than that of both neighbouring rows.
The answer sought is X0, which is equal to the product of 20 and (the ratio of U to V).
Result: 88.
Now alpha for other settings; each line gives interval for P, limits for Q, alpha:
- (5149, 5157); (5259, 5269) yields 0.0766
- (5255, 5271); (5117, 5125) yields 0.0797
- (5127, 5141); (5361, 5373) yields 0.0727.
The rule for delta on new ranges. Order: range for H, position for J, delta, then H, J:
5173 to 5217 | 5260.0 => 0.99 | 2.47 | 2.46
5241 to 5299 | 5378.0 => 0.95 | 2.49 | 2.37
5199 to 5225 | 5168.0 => 1.01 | 2.42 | 2.45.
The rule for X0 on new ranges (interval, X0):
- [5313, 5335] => 220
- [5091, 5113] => 31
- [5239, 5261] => 147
